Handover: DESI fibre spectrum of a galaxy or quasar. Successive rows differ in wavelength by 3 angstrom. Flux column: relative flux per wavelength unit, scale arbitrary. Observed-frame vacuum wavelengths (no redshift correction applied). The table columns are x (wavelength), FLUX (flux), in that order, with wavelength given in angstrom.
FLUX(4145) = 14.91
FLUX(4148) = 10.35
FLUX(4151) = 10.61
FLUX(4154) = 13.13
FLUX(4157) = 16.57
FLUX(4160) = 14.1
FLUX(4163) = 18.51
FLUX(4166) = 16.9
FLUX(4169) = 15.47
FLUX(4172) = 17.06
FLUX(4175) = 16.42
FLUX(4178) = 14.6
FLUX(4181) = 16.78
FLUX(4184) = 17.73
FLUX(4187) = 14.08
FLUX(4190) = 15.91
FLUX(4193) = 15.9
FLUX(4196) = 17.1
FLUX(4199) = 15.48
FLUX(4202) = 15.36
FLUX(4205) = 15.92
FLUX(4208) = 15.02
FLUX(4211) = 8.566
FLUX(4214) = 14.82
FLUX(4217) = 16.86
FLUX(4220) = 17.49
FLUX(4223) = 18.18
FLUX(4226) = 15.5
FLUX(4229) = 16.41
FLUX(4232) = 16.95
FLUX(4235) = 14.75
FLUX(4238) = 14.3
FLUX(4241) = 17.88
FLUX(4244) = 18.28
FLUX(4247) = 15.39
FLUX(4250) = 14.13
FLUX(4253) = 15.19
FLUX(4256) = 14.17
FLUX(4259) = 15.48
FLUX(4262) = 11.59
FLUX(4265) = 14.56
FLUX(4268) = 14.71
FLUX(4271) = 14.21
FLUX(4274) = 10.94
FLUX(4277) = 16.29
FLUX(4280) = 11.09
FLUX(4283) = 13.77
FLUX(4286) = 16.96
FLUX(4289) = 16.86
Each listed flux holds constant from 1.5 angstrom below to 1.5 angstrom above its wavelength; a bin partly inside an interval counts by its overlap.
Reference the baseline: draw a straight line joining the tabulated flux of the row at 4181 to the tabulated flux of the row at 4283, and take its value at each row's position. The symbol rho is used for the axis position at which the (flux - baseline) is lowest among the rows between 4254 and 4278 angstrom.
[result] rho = 4274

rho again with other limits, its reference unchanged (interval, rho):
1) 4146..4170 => 4148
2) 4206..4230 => 4211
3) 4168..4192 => 4187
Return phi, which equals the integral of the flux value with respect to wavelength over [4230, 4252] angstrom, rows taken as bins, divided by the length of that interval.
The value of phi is 15.9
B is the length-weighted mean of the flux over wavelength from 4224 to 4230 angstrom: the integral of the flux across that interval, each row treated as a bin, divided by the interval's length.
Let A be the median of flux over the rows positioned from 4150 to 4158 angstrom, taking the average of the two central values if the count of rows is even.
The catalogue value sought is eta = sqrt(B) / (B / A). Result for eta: 3.3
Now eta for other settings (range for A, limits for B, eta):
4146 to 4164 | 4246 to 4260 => 3.5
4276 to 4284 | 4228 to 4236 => 3.4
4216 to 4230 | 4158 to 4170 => 4.2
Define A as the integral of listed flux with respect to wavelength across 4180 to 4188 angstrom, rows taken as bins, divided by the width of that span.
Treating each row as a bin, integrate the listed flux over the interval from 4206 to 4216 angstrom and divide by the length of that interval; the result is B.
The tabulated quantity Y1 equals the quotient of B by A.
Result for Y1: 0.81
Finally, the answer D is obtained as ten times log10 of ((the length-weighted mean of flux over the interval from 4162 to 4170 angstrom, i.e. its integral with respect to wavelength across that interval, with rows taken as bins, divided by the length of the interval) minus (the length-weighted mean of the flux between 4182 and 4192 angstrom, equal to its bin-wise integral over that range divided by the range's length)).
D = 0.0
